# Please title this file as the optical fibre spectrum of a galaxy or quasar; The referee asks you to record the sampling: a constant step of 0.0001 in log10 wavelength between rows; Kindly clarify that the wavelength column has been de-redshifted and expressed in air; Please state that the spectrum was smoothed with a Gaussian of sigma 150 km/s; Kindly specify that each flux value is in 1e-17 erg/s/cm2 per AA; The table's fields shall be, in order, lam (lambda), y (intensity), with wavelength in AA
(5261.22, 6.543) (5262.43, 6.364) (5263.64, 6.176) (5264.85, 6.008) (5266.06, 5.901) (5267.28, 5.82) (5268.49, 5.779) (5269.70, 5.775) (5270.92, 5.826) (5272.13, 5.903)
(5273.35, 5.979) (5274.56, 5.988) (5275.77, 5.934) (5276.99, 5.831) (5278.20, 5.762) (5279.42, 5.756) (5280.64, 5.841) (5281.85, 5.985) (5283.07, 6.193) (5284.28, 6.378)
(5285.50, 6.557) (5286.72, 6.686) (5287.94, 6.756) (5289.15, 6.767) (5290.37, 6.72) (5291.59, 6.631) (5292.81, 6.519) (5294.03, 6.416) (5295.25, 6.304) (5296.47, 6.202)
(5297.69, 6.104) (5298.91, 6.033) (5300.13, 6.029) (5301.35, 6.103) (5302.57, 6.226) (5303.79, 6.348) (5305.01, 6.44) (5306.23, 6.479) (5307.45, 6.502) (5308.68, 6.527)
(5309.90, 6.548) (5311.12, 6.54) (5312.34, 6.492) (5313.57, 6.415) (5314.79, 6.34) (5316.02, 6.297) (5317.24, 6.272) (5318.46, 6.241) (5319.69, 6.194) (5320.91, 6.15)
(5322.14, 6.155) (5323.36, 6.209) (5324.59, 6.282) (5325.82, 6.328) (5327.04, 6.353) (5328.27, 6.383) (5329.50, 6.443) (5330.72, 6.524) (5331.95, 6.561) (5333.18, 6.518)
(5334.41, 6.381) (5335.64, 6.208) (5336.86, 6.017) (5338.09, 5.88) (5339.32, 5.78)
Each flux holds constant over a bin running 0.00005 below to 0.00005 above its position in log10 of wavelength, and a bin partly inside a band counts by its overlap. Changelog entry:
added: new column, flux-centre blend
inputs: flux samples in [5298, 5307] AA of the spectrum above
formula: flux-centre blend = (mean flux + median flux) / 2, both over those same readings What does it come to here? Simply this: 6.23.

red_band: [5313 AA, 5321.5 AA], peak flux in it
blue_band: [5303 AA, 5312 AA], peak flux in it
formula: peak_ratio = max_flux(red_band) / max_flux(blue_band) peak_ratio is 0.98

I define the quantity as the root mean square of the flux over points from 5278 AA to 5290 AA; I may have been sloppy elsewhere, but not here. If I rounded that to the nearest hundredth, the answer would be 6.28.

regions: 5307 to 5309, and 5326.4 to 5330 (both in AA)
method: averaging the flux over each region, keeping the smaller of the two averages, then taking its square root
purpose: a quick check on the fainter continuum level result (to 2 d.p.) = 2.53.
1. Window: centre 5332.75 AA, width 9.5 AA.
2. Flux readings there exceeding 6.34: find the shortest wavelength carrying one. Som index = 5328.27 AA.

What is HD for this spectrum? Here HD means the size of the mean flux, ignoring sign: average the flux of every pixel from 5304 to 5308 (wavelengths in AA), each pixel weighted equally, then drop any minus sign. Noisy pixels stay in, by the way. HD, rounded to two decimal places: 6.47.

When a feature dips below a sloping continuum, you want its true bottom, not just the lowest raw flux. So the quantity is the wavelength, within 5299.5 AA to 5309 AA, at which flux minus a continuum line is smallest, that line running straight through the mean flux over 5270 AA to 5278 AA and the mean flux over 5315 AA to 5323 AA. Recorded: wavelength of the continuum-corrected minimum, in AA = 5300.13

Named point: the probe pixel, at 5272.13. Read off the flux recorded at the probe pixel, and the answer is 5.903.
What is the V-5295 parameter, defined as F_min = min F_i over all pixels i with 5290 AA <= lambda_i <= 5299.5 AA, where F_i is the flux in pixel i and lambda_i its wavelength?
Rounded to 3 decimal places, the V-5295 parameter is 6.033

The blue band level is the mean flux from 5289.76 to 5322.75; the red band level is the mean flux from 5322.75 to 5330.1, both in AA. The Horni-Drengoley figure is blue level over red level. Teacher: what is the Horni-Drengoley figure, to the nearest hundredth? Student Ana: 1.00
